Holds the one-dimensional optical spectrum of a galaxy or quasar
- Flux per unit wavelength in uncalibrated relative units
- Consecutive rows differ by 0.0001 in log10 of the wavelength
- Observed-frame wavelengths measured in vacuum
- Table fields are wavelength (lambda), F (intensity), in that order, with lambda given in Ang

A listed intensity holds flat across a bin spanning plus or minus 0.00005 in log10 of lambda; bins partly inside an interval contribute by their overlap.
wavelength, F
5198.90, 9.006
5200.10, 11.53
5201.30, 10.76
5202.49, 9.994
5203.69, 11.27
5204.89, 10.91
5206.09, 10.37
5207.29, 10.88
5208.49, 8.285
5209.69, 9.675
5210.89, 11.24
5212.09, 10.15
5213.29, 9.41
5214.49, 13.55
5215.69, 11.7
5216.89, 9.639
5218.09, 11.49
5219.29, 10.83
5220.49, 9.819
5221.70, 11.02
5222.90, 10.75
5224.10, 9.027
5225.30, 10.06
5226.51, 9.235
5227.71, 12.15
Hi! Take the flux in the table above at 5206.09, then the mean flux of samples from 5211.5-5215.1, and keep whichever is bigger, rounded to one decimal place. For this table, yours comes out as 11.0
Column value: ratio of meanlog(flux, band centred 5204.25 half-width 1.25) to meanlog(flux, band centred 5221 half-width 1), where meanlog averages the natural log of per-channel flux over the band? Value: 1.03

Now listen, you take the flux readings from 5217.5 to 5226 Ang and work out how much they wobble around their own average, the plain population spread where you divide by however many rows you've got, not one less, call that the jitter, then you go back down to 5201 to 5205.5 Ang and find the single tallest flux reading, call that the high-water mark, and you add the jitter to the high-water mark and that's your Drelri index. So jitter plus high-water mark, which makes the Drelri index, 12.0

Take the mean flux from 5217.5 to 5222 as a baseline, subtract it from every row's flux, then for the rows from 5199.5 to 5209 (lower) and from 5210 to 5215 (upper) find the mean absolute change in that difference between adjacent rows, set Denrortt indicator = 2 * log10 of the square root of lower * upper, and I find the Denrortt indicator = 0.287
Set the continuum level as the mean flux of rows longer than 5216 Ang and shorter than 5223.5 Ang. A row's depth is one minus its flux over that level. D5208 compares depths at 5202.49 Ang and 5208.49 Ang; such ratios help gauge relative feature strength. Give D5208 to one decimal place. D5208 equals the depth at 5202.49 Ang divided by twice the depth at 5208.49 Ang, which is 0.1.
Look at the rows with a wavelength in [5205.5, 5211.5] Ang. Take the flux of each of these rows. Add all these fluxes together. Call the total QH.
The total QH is 50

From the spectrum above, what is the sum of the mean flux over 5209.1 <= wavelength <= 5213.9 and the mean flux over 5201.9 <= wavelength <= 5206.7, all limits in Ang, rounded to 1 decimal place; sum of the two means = 20.8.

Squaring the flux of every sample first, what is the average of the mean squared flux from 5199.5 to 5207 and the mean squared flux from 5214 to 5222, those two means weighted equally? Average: 121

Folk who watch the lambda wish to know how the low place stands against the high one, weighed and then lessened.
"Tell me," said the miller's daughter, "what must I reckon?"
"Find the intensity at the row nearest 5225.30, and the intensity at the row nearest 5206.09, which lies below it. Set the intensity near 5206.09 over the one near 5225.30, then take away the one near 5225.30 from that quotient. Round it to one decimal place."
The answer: -9.0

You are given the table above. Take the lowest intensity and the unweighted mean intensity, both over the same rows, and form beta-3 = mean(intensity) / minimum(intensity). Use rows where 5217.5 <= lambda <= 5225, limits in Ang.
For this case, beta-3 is 1.16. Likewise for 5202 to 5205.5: 1.07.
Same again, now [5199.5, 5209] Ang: 1.27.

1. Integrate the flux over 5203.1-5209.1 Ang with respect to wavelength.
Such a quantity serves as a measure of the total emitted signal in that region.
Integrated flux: 62.0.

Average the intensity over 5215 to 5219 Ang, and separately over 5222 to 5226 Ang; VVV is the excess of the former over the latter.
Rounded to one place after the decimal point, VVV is 1.0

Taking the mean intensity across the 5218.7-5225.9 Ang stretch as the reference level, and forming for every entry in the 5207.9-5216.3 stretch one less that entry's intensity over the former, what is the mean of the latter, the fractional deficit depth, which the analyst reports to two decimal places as -0.03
